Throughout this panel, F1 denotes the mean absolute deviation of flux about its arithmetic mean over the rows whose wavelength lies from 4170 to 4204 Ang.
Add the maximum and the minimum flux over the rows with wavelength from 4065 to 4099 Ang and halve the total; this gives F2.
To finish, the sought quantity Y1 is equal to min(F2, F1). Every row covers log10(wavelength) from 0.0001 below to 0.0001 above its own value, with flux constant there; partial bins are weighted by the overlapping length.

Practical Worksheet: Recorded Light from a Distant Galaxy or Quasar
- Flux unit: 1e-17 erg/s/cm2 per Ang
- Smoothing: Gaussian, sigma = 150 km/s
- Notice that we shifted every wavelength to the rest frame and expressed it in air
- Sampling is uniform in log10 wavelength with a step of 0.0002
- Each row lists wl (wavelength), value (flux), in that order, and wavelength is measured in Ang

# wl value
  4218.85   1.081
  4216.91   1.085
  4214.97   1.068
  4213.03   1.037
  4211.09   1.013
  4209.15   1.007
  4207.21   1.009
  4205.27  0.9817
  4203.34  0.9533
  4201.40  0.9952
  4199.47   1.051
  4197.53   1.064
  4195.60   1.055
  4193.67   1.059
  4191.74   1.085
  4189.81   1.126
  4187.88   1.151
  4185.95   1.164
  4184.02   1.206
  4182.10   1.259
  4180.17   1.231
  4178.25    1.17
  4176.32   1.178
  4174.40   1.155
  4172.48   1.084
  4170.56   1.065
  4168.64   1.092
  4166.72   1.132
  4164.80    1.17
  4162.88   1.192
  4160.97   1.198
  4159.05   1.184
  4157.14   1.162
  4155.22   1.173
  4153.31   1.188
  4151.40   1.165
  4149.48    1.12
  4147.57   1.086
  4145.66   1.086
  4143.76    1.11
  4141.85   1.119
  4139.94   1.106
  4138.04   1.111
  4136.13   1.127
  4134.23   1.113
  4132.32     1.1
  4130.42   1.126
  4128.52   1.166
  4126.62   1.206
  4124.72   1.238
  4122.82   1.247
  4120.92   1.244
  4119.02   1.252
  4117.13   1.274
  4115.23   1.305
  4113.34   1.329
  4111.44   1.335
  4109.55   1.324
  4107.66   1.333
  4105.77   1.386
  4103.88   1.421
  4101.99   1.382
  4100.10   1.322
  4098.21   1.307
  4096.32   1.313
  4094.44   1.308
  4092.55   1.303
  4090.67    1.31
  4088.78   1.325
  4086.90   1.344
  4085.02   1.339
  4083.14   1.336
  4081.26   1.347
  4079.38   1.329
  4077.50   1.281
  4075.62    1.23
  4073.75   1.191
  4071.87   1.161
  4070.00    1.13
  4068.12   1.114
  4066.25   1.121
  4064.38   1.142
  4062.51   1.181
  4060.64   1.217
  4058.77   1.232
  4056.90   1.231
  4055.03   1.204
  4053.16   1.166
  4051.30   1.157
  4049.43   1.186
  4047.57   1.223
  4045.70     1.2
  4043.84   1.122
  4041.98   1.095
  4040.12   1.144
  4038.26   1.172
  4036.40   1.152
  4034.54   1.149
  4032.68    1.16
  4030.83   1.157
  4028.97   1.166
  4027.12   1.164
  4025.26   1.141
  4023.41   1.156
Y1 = 0.07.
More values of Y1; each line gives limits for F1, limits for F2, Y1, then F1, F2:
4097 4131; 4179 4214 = 0.06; 0.06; 1.11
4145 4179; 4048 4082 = 0.04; 0.04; 1.23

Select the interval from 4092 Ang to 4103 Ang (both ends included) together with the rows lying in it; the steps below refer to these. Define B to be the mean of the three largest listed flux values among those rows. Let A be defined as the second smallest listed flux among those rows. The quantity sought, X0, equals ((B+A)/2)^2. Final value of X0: 1.75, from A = 1.307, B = 1.34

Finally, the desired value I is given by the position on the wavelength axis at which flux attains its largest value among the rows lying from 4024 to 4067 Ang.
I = 4058.77 Ang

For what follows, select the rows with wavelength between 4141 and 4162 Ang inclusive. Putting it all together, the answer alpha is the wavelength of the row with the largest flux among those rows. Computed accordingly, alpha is 4160.97 Ang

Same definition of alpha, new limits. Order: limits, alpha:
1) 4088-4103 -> 4101.99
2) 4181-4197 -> 4182.10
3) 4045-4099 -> 4081.26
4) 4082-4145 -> 4103.88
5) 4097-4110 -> 4103.88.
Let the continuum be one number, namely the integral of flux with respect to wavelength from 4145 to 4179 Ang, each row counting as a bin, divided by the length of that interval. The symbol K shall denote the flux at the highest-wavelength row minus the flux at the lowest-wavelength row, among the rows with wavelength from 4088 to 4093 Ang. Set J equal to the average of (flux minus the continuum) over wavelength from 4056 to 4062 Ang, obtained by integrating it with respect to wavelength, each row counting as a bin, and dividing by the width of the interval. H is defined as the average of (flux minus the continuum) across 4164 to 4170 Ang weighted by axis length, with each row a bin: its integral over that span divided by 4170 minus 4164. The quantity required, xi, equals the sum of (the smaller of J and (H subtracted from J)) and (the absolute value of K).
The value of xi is 0.101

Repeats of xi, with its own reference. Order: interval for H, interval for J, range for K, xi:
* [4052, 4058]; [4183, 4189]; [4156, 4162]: 0.010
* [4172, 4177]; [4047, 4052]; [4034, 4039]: 0.066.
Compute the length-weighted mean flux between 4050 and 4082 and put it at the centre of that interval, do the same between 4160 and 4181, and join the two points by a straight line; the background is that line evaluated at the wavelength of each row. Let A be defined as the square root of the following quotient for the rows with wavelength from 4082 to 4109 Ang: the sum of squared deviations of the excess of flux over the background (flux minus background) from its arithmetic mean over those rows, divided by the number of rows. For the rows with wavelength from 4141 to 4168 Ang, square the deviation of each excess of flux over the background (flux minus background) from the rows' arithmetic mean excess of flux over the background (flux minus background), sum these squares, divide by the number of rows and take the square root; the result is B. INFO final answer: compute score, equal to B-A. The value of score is 0.005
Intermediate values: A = 0.036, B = 0.040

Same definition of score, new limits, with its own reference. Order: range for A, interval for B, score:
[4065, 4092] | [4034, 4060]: -0.050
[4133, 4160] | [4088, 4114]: -0.001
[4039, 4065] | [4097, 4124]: 0.006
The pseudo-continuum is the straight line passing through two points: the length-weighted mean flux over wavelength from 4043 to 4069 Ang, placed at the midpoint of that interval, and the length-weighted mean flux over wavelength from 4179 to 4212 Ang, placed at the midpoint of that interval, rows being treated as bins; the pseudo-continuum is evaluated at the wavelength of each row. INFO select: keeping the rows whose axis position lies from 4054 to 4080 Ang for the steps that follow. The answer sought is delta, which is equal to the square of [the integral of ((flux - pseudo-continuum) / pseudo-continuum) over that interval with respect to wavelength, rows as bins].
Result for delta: 0.3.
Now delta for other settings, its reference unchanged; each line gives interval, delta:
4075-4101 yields 12.6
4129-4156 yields 0.0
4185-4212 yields 0.6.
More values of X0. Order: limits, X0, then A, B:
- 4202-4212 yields 0.99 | 0.9817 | 1.01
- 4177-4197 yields 1.31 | 1.059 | 1.23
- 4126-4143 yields 1.29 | 1.106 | 1.17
